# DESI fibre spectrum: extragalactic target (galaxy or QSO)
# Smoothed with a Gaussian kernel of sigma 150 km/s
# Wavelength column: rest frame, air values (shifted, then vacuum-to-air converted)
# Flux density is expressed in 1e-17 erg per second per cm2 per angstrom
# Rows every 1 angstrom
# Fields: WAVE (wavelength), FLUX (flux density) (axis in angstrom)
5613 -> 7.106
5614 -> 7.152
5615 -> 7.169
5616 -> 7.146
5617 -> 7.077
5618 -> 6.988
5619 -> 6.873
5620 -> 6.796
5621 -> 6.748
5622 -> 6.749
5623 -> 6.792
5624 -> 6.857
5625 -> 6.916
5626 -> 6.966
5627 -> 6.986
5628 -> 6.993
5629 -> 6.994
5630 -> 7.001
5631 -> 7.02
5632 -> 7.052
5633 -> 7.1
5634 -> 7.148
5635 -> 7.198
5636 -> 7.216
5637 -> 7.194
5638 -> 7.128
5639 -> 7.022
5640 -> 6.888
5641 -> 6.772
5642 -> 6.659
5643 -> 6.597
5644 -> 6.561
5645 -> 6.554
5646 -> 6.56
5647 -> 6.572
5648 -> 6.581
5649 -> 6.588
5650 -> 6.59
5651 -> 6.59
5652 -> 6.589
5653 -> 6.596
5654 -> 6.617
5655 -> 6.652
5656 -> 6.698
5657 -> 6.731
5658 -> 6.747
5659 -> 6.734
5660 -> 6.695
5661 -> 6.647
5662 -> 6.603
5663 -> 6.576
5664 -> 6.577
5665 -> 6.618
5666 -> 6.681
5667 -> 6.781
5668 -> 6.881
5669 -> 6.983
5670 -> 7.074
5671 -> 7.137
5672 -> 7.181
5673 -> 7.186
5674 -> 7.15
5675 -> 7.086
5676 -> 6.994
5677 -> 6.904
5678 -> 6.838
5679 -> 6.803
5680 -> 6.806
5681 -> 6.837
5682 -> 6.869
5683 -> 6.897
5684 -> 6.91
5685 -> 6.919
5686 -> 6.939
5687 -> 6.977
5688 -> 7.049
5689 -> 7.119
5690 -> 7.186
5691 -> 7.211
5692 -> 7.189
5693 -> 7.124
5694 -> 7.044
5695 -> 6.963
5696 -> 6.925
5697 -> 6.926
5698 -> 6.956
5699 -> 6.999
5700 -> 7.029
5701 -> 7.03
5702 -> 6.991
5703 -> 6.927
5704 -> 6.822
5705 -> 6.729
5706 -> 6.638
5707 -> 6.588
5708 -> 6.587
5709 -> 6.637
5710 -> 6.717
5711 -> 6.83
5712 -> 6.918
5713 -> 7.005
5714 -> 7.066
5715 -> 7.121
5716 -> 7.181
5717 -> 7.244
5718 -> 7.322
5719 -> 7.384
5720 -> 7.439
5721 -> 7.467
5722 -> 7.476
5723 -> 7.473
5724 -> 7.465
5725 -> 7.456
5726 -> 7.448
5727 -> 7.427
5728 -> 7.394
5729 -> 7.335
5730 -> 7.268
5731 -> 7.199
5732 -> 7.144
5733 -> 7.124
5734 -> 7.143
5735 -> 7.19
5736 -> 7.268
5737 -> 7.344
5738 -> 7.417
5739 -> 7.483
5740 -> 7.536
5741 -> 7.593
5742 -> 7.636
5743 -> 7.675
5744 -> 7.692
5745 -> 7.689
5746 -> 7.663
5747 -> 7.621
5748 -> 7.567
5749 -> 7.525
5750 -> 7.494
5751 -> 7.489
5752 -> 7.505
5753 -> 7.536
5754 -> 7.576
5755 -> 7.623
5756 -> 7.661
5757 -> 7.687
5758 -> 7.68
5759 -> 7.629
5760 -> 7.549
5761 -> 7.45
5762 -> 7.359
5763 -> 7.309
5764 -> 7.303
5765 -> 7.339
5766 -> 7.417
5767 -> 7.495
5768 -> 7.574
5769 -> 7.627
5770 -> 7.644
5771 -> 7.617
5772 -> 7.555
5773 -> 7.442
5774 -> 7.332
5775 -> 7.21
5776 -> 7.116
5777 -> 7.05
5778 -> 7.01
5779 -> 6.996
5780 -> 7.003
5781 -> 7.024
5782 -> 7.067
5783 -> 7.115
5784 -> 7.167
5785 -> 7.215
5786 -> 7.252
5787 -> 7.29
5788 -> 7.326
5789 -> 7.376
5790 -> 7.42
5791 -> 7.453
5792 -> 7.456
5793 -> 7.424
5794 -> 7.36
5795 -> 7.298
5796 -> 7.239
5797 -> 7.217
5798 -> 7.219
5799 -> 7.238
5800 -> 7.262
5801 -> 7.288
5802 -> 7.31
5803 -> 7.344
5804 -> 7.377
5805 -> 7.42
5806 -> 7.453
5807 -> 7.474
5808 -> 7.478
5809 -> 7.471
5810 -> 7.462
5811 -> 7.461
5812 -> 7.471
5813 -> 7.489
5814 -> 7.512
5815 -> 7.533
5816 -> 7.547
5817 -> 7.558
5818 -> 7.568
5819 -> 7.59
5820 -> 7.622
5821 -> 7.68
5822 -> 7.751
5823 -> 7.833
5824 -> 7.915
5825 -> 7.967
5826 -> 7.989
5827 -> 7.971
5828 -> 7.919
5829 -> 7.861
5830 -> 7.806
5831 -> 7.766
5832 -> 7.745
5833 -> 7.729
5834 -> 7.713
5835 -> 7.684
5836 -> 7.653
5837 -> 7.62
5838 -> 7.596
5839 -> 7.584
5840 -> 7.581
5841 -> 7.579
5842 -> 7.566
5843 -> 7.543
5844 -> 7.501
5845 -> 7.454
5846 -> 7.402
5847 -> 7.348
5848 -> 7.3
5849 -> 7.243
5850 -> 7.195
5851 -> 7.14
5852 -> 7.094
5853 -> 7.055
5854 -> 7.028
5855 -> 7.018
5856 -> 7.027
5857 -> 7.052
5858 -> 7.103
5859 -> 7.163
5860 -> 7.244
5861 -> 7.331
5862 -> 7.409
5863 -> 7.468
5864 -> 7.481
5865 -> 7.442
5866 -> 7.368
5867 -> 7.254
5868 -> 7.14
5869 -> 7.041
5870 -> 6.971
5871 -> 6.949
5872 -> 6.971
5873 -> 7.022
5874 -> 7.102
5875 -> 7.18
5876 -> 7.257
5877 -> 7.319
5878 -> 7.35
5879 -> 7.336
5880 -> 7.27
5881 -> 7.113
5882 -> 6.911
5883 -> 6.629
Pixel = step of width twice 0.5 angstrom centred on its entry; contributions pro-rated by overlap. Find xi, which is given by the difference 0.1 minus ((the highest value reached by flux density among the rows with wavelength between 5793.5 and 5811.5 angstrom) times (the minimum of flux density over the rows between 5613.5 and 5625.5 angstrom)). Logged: -50.4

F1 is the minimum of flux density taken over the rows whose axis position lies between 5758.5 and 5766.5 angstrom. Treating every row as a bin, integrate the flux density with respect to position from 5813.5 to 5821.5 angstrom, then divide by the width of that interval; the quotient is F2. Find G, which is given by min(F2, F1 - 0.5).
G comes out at 6.8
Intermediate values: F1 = 7.303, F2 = 7.58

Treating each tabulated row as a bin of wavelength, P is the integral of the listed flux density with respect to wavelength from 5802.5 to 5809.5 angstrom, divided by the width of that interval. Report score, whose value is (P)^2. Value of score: 55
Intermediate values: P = 7.43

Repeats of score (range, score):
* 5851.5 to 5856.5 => 50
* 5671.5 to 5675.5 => 51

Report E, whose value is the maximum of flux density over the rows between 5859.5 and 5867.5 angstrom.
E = 7.481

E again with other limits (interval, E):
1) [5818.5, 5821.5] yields 7.68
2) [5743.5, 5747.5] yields 7.692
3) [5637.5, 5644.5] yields 7.128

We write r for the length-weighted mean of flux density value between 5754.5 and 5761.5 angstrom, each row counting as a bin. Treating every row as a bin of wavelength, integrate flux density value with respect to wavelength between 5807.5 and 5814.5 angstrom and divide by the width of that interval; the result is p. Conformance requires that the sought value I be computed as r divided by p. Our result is 1.02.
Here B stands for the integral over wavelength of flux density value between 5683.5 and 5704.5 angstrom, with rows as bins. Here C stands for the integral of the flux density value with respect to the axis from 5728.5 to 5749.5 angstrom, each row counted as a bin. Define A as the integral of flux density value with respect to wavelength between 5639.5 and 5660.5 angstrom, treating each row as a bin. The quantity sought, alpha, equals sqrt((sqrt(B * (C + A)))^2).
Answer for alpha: 209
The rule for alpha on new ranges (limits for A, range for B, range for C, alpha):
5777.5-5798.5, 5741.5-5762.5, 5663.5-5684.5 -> 218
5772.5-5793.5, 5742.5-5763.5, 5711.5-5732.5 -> 220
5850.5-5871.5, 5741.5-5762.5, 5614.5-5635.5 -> 218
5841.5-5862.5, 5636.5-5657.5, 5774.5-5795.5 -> 207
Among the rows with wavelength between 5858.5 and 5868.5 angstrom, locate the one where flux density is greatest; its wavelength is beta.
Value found 5864 angstrom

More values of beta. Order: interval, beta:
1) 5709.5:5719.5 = 5719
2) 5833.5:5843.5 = 5834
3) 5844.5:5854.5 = 5845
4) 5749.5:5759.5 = 5757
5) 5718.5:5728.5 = 5722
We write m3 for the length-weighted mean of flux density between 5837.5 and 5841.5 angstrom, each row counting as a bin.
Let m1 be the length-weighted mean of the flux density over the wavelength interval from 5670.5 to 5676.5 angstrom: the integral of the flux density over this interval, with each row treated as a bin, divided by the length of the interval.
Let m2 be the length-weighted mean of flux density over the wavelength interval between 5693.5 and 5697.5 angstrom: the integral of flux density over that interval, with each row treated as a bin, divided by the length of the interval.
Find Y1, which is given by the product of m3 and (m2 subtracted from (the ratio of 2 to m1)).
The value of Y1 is -51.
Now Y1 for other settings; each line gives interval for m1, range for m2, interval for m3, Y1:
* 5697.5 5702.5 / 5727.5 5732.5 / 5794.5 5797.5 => -51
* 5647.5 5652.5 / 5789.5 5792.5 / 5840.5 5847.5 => -53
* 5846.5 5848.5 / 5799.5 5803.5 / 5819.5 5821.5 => -54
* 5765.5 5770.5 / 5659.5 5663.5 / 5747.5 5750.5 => -48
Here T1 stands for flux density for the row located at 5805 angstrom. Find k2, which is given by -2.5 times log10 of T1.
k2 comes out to -2.18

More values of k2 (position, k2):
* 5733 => -2.13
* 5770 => -2.21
